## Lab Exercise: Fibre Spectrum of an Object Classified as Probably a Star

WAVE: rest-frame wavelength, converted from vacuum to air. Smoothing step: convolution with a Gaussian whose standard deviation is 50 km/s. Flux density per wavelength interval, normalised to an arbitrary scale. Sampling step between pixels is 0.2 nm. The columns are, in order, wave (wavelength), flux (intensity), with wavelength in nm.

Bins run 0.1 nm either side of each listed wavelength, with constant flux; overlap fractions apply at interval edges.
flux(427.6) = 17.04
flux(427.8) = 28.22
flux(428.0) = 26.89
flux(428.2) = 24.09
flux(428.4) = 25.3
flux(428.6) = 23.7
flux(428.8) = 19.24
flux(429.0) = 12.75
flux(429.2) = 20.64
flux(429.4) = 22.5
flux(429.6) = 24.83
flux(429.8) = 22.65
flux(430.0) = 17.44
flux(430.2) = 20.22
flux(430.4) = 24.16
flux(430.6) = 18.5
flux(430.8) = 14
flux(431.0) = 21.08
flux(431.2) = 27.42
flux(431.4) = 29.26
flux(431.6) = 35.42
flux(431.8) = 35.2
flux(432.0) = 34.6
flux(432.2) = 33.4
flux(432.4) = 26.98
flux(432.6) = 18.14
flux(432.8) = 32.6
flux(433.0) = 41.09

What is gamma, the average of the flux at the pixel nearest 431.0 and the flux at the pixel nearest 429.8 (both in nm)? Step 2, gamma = 22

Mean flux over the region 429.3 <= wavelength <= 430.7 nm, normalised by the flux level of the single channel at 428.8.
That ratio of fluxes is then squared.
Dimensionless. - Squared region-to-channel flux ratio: 1.2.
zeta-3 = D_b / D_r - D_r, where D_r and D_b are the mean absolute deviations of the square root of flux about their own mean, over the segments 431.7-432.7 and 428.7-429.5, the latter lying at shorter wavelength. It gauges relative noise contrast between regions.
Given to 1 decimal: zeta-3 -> 0.1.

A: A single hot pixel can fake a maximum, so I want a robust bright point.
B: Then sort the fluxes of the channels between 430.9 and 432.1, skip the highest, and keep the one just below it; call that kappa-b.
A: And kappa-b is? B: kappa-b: 35.2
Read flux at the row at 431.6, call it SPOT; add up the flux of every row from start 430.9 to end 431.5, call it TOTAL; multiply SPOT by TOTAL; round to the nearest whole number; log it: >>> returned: 2754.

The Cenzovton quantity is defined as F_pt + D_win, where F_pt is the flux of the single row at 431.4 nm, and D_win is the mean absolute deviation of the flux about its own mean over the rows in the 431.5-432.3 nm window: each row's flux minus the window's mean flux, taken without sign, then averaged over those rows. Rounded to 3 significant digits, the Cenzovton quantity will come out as 29.9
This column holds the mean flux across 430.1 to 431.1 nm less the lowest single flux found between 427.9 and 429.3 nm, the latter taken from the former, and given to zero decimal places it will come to 7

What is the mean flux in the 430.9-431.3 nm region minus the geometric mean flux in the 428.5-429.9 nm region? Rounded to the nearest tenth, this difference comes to 3.8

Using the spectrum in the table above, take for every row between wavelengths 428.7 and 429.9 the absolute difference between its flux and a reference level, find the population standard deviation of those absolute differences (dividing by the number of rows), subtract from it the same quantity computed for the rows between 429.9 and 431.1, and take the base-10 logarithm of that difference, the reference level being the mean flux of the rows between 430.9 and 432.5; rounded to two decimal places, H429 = -0.16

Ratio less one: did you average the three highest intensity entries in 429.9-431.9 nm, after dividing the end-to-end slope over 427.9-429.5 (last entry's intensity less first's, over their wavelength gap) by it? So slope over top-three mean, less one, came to -1.09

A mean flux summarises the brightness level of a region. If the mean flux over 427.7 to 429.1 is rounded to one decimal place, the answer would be 22.9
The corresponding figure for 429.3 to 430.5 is 22.0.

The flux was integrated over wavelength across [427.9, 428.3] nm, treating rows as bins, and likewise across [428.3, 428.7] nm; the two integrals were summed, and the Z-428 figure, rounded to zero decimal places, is 20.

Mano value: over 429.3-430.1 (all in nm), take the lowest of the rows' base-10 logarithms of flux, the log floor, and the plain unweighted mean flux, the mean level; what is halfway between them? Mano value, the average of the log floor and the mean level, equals 12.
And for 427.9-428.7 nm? 13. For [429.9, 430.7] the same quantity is 11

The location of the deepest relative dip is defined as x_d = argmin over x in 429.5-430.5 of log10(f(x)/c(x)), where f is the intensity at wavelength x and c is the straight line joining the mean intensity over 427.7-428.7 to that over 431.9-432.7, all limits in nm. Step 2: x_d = 430.0 nm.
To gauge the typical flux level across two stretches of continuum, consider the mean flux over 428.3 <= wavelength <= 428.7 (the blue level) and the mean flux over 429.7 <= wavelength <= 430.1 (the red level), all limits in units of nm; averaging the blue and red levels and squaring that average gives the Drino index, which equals 496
